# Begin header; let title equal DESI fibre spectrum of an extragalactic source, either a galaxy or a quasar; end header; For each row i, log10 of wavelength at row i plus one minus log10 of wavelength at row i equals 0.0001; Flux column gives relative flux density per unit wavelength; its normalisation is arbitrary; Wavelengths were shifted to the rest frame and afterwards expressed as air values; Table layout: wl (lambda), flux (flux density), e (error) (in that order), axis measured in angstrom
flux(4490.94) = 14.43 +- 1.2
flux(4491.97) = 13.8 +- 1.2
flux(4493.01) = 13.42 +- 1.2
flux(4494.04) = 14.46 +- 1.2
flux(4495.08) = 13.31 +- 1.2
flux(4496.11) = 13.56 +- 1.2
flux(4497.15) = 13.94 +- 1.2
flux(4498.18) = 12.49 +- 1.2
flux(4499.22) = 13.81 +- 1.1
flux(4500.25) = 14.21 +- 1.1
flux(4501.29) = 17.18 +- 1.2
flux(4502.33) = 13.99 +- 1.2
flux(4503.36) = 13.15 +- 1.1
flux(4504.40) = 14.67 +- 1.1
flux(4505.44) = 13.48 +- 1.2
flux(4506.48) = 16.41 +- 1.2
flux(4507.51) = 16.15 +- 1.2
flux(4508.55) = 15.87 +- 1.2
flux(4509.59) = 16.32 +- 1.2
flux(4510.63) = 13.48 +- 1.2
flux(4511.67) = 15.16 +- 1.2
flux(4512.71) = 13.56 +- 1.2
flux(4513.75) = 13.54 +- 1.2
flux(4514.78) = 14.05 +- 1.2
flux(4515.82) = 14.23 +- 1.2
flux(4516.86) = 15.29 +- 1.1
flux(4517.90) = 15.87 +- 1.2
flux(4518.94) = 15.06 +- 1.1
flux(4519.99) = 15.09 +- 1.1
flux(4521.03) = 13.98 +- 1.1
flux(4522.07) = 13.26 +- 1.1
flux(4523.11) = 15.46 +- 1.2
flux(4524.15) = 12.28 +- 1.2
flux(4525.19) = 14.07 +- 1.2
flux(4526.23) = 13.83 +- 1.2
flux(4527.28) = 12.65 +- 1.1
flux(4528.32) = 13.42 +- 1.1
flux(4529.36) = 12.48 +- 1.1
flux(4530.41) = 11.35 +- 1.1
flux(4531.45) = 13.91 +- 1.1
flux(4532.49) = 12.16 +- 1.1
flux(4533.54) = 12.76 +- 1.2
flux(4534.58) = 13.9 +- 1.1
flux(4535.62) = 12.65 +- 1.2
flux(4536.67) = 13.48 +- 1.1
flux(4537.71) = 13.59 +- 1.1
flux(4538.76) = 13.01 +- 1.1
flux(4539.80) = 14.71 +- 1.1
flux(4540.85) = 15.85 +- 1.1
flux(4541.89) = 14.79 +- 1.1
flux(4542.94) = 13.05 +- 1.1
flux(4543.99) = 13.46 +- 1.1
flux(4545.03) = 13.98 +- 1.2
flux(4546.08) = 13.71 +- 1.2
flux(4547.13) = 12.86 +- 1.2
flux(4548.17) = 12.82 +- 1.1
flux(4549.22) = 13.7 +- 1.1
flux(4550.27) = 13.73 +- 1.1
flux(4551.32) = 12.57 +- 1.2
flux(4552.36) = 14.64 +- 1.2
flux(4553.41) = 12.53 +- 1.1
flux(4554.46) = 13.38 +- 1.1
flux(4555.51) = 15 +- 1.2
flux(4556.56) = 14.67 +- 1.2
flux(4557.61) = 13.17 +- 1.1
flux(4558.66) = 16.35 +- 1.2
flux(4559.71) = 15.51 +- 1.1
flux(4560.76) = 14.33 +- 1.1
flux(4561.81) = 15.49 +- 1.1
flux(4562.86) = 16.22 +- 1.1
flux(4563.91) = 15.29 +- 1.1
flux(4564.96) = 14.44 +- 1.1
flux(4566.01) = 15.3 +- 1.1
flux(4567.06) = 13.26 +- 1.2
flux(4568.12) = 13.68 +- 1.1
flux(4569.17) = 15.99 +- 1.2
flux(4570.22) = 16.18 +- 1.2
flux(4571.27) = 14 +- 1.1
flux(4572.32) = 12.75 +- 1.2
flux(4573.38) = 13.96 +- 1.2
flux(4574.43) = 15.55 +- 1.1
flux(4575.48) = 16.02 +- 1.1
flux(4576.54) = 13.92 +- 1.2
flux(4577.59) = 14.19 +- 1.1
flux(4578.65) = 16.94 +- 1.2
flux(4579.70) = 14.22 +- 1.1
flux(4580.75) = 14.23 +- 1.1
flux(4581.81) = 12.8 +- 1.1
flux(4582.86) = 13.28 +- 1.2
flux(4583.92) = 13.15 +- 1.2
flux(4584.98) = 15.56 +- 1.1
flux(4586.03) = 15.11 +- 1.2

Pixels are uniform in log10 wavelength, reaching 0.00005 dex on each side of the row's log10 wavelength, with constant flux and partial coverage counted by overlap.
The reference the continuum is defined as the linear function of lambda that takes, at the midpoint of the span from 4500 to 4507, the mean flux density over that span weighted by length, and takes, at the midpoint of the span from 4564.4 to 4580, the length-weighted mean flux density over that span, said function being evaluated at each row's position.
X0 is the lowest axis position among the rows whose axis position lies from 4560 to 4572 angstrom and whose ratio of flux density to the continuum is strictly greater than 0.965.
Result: 4560.76 angstrom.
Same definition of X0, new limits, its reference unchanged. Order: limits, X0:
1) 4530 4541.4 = 4539.80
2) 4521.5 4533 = 4523.11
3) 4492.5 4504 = 4494.04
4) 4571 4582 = 4574.43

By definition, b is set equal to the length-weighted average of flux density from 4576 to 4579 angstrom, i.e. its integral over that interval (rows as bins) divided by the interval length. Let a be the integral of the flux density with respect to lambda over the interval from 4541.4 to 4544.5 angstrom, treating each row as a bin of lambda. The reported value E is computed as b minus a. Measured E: -28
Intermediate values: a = 43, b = 14.9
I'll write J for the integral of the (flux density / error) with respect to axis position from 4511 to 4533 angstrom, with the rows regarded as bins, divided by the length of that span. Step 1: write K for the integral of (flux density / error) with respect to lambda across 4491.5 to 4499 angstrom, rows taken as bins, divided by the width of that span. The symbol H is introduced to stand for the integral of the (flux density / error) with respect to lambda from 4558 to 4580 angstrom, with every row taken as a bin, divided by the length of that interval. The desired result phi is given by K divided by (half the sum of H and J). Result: 0.90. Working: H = 13.1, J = 12.1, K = 11.35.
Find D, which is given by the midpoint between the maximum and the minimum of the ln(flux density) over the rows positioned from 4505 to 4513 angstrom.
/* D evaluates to 2.70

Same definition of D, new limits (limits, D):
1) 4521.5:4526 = 2.62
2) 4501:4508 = 2.71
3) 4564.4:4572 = 2.68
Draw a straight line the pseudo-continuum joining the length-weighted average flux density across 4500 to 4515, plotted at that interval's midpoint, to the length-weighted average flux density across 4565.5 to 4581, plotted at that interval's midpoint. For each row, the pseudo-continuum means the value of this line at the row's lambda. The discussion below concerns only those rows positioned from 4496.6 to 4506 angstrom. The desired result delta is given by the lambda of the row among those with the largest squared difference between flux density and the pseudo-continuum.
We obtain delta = 4501.29 angstrom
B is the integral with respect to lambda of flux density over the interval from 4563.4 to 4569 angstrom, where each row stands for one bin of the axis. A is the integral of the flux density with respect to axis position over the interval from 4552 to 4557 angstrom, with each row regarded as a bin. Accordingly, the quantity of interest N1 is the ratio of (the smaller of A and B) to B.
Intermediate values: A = 70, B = 81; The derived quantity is 0.86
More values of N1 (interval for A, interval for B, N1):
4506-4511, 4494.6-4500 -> 1.00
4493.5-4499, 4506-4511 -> 0.95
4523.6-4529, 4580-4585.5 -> 0.94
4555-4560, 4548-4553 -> 1.00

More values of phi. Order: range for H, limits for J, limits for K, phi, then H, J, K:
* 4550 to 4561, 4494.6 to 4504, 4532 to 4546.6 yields 1.00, 12.4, 12.0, 12.12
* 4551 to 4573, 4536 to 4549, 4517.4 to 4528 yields 0.99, 12.7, 12.2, 12.32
